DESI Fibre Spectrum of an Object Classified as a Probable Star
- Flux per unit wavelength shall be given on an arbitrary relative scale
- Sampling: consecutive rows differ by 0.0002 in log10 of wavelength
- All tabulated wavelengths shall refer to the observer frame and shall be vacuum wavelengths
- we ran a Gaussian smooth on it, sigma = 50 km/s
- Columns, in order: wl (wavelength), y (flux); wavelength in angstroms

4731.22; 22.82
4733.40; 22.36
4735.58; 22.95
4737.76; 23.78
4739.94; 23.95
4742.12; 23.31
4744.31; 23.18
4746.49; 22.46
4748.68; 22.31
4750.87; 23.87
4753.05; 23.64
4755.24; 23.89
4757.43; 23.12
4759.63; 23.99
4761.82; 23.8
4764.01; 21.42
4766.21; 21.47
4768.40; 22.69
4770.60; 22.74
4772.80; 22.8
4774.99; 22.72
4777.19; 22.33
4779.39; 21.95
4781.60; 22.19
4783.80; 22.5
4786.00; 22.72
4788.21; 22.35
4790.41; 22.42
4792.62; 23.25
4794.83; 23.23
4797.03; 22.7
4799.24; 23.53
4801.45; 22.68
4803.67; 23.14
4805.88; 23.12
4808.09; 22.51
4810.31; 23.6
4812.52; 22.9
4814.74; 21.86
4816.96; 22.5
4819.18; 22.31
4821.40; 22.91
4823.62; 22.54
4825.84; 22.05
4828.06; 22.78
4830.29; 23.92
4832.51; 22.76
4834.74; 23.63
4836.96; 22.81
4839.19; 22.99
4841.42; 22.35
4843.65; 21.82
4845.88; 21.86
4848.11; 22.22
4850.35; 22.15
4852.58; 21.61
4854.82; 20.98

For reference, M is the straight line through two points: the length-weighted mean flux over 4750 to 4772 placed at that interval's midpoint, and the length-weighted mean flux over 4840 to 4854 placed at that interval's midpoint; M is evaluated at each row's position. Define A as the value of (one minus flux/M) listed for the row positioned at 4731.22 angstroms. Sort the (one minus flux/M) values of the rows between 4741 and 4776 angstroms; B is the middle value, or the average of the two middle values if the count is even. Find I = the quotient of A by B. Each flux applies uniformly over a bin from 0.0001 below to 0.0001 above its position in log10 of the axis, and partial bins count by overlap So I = 7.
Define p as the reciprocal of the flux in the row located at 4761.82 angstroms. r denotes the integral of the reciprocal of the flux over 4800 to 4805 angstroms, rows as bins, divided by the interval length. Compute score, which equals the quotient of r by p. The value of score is 1.04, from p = 0.0420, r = 0.0435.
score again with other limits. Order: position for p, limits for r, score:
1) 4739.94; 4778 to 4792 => 1.07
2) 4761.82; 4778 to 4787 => 1.07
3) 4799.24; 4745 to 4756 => 1.02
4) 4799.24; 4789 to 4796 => 1.03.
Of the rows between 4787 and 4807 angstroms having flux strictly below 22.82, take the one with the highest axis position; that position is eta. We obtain 4801.45 angstroms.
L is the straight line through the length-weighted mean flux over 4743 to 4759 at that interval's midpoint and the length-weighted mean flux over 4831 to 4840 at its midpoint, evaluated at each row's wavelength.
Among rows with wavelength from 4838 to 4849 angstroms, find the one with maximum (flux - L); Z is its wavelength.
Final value 4839.19 angstroms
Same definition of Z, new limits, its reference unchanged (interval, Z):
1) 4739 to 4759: 4739.94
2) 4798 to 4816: 4810.31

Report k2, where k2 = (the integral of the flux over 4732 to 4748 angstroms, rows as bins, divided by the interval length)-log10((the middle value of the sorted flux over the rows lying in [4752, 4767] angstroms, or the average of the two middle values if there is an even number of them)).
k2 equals 21.7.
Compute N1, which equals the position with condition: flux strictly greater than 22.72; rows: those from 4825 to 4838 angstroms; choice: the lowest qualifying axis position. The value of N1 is 4828.06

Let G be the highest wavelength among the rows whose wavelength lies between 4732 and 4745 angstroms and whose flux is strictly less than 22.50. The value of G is 4733.40 angstroms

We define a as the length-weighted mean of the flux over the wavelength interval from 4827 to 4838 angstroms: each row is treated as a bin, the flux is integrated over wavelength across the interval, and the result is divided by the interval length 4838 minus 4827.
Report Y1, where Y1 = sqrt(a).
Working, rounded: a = 23.2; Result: 4.82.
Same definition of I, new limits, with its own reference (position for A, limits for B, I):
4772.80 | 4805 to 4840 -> 0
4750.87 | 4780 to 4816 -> 6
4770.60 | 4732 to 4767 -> -7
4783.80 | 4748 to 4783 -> 2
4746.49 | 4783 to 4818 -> -6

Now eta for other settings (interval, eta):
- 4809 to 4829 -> 4828.06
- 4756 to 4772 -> 4770.60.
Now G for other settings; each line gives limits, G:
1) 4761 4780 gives 4779.39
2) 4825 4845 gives 4843.65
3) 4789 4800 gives 4790.41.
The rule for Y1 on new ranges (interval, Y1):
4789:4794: 4.78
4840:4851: 4.70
